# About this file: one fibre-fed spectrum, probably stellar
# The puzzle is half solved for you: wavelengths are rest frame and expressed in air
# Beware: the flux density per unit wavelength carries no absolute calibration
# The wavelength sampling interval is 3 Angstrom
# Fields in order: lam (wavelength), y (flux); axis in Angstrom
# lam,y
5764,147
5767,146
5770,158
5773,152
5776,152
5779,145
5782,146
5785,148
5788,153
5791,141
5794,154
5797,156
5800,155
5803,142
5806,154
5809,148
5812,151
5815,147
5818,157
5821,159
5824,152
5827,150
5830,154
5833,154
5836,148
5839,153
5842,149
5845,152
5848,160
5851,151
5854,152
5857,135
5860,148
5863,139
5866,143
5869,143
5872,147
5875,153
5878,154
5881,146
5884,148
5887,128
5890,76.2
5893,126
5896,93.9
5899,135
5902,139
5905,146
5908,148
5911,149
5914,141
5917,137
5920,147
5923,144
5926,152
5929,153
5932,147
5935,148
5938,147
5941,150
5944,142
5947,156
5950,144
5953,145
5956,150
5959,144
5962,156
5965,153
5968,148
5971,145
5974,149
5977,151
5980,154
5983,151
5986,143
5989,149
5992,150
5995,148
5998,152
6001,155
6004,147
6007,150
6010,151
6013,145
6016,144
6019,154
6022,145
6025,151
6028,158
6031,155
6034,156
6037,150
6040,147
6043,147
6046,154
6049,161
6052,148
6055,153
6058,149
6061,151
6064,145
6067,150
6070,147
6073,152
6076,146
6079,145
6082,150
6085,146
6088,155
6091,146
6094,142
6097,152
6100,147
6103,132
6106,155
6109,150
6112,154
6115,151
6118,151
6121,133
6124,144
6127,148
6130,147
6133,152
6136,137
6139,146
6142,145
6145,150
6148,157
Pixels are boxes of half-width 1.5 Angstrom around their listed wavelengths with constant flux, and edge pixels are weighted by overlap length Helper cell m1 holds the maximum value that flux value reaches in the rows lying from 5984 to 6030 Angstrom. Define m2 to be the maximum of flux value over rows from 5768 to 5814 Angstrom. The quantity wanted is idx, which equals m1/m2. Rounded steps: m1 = 158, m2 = 158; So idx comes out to 1.00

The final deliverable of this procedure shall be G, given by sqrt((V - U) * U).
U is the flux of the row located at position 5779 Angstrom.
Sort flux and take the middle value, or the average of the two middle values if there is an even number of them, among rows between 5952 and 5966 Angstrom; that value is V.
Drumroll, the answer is 27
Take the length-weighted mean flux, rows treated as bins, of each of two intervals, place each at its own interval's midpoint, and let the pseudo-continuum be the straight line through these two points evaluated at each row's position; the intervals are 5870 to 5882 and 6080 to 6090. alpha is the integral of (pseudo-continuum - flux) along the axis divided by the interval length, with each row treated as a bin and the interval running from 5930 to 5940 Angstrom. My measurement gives 2.1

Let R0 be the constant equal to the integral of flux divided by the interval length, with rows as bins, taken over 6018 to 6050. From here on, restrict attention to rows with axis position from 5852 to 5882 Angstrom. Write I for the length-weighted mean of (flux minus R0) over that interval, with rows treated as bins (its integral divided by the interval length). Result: -6.3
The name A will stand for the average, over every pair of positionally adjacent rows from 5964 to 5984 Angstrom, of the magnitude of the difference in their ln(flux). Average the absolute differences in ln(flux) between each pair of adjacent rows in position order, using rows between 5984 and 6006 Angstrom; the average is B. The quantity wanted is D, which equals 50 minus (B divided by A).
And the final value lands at 48.8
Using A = 0.022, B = 0.027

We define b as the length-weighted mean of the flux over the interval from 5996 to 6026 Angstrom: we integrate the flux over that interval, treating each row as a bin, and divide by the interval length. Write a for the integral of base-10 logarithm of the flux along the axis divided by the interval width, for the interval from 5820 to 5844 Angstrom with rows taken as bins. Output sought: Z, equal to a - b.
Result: -147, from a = 2.18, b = 149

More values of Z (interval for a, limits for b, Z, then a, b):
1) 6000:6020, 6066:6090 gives -147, 2.17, 149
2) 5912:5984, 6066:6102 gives -146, 2.17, 148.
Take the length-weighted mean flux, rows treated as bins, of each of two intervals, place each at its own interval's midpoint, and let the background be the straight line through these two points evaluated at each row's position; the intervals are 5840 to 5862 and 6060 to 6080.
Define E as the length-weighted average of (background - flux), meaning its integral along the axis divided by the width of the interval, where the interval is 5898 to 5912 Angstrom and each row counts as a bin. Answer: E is 6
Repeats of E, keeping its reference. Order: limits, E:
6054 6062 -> -3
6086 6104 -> 2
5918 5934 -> 1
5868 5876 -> 2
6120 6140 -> 4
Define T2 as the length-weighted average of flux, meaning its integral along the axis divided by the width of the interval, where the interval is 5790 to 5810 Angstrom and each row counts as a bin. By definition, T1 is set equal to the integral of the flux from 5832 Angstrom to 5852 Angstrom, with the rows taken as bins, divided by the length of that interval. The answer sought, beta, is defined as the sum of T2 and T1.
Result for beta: 302.7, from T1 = 152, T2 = 150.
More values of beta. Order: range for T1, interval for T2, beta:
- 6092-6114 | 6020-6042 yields 299.1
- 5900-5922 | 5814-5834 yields 297.1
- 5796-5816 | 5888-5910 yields 274.5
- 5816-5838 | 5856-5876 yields 297.3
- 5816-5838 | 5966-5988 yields 302.1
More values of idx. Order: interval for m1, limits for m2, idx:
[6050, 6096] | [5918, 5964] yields 0.99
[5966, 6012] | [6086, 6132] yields 1.00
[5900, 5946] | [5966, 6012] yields 0.99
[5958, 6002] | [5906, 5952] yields 1.00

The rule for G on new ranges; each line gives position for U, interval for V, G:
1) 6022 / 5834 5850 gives 32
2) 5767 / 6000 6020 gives 24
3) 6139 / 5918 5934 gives 12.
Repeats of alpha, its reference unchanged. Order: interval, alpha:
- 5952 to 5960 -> 3.3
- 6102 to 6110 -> 3.6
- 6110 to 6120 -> -1.1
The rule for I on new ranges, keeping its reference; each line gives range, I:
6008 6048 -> -1.7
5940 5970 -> -3.7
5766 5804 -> -2.4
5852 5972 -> -9.9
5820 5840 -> 0.3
